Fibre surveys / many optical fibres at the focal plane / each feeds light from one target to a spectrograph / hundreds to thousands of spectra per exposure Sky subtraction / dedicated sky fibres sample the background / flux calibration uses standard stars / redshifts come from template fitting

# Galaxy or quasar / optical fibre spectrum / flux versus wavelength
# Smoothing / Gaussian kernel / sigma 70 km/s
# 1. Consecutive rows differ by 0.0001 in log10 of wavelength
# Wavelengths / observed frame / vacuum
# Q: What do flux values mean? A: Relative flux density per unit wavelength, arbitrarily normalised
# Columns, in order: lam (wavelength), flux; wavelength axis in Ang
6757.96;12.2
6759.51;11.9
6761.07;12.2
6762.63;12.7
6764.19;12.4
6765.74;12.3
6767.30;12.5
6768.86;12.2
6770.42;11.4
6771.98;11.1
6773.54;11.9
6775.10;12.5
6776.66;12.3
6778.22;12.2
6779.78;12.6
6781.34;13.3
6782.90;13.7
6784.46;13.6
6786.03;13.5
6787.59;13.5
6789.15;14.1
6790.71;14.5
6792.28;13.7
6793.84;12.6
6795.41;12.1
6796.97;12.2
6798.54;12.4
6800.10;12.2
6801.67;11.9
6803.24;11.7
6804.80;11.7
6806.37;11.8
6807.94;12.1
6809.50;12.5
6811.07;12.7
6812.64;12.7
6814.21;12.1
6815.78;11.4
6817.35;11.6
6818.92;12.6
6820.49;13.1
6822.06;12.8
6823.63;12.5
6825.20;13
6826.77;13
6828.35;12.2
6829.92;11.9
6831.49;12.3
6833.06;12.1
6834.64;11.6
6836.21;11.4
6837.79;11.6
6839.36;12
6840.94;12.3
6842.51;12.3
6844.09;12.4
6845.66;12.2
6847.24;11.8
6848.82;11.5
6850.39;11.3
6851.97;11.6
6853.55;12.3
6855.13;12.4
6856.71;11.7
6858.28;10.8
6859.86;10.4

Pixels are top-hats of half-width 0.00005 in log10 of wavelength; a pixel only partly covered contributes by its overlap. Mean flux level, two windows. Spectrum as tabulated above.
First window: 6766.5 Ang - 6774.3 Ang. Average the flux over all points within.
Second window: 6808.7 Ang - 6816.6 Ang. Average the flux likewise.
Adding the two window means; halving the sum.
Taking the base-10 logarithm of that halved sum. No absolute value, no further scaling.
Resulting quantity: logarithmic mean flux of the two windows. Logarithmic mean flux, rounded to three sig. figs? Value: 1.08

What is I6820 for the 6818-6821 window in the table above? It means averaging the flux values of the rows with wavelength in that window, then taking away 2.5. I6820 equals 10.3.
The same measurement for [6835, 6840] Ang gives 9.2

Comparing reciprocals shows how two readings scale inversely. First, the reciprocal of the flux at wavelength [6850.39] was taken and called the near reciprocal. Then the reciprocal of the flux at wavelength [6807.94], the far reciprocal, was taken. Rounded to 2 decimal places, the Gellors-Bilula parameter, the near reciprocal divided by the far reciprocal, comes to 1.07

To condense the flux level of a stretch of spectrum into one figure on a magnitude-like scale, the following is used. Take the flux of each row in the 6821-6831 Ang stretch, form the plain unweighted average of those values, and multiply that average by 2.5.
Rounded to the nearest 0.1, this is 31.4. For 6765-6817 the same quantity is 31.3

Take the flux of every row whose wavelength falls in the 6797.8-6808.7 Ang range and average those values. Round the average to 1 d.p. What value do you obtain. 12.0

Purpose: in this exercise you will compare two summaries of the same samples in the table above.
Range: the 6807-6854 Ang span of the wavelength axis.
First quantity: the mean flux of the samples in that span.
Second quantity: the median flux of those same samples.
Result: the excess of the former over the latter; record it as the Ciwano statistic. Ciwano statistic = -0.04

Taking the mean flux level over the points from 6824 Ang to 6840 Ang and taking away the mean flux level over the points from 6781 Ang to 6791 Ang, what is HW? -1.6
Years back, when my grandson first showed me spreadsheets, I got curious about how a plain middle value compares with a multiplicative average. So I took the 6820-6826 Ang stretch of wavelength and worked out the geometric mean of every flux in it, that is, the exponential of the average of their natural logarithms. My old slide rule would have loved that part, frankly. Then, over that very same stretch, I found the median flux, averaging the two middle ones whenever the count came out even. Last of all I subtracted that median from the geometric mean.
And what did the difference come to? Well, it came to -0.052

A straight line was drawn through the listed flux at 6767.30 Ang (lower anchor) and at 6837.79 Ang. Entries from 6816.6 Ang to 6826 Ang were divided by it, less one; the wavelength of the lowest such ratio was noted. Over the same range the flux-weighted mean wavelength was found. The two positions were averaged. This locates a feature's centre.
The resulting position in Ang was 6819.3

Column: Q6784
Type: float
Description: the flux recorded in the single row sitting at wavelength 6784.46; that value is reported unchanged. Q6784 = 13.6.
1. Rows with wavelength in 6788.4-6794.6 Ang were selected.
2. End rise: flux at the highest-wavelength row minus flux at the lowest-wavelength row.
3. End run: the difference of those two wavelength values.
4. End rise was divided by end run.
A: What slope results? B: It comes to -0.32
